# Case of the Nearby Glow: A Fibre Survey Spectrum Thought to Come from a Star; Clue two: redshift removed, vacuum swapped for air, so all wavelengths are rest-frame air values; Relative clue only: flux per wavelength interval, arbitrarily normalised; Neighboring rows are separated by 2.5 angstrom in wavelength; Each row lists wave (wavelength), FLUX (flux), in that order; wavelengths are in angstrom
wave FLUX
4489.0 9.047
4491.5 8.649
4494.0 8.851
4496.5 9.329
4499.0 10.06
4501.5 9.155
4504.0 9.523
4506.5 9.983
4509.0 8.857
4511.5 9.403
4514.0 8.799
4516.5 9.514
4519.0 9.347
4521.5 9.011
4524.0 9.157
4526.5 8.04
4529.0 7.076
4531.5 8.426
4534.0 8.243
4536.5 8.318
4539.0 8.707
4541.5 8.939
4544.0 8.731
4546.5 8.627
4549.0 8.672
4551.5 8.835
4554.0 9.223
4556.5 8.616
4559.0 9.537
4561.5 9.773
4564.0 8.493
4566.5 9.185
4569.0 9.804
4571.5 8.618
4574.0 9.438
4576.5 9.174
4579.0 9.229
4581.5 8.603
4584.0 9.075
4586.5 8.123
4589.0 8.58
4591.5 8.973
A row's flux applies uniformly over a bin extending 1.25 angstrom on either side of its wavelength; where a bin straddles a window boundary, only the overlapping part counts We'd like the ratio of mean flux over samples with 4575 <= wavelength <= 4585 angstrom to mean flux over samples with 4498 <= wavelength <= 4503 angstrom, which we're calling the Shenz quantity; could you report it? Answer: 0.94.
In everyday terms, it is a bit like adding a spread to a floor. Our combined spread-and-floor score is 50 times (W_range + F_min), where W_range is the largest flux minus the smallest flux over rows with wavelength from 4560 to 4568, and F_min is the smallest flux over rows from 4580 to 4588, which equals 470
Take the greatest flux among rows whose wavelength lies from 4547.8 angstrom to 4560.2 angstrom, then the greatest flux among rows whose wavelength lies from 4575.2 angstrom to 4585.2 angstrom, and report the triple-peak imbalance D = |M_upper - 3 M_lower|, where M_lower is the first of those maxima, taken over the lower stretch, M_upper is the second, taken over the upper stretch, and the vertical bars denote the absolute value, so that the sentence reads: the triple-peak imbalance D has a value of 19.4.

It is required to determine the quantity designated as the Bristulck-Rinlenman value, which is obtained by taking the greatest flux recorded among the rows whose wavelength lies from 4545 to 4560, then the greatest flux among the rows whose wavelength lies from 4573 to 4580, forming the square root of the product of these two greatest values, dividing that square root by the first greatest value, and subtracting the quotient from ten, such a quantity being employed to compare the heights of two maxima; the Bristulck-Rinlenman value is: 9.01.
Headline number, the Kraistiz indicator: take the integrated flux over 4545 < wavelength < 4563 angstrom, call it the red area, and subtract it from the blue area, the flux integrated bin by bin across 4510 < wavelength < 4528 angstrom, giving 0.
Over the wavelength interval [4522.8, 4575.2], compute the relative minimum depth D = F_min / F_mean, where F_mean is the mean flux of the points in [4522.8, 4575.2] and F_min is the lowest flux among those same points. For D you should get 0.81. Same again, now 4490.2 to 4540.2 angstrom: 0.79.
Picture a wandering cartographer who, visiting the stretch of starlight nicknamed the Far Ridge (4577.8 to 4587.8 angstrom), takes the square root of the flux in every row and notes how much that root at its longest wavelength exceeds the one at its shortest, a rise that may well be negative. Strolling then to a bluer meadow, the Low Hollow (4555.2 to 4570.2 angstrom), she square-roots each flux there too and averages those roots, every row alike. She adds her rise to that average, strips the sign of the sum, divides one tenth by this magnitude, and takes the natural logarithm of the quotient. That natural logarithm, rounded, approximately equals -3.35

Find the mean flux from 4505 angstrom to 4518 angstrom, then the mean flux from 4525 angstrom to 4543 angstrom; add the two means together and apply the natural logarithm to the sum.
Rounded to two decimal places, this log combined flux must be 2.87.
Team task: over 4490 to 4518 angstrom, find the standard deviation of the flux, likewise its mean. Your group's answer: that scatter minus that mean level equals -8.8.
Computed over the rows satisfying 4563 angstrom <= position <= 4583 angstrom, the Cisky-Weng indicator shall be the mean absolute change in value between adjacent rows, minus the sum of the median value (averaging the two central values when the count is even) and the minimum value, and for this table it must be -17.1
